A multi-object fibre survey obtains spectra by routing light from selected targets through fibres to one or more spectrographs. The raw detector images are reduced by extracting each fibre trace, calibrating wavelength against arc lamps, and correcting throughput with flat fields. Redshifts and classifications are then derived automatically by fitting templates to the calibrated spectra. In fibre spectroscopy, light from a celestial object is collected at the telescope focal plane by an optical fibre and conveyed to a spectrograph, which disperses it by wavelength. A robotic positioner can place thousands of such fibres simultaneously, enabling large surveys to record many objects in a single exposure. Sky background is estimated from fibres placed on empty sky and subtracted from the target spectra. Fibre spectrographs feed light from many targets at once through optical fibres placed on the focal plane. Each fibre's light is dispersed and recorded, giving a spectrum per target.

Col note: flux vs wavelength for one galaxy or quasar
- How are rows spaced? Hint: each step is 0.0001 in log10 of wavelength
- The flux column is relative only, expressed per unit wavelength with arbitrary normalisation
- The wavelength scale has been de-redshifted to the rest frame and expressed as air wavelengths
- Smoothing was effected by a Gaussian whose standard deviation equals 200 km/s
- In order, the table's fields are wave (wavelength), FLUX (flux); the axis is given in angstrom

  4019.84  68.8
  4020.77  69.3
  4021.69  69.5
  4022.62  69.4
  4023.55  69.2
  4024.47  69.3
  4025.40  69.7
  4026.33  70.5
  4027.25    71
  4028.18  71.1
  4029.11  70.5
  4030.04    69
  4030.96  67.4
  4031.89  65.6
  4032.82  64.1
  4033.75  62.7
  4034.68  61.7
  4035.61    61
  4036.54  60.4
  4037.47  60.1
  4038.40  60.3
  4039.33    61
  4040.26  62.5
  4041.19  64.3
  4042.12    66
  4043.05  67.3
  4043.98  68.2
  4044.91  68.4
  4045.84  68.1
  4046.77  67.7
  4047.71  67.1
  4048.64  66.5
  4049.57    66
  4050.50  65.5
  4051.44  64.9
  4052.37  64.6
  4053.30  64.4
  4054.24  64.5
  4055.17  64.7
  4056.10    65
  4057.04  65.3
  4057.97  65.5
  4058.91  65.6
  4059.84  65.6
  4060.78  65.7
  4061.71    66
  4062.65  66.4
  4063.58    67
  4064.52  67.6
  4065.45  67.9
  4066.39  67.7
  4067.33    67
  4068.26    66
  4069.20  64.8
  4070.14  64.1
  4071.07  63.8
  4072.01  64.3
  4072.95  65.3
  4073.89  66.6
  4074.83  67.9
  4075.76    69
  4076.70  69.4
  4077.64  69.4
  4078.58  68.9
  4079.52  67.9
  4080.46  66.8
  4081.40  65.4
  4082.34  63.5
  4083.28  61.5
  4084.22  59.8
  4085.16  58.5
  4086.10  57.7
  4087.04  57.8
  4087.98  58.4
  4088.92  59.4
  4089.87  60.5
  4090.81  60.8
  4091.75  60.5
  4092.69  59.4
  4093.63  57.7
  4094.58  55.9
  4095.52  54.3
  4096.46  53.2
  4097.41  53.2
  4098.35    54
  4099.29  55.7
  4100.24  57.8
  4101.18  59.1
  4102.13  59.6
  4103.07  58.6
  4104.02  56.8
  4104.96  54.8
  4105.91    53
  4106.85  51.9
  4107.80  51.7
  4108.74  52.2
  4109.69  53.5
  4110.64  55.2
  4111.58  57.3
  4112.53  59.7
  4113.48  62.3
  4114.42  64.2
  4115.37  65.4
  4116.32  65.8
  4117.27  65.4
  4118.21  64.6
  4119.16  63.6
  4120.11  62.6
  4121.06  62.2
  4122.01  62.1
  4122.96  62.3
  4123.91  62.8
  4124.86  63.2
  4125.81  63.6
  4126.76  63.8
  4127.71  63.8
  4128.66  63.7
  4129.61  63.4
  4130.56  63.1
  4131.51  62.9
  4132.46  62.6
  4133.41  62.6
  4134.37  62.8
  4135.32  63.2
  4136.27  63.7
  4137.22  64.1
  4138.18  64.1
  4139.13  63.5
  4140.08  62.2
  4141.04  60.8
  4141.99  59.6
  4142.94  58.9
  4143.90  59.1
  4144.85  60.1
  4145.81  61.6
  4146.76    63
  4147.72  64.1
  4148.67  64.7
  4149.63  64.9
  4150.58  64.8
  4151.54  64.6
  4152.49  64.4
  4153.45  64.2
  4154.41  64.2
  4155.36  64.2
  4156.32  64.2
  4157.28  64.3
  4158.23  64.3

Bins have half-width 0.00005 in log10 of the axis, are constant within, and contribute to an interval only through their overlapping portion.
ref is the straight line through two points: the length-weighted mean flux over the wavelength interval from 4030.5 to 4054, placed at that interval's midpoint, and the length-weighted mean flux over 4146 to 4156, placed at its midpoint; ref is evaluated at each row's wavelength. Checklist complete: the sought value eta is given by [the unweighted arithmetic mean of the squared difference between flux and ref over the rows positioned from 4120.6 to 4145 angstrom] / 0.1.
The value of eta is 56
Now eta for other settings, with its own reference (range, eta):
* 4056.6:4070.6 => 37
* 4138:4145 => 141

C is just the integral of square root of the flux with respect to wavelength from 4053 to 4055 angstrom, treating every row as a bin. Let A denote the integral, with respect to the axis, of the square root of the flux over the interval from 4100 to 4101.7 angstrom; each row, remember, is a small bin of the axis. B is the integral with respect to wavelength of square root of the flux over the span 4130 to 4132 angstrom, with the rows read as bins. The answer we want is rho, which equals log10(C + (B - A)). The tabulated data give 1.28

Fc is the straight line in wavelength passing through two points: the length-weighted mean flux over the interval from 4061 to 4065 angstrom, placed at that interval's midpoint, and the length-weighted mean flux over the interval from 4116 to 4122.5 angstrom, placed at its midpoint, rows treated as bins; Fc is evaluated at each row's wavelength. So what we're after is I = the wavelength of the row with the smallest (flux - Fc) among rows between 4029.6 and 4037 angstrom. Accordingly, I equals 4036.54 angstrom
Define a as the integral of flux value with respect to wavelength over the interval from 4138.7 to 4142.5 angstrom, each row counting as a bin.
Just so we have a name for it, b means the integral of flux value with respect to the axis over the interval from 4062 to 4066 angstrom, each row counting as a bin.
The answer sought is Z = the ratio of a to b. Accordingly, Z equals 0.87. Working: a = 234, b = 269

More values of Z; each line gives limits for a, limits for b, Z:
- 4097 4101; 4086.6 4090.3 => 1.02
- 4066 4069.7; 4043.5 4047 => 1.03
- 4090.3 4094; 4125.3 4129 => 0.94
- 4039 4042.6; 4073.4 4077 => 0.93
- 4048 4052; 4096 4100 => 1.21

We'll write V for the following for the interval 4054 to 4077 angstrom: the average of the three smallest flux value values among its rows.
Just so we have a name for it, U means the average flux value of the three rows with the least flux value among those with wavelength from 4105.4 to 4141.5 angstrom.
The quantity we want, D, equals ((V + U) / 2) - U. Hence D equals 6.1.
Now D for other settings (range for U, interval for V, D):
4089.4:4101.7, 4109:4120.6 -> 0.9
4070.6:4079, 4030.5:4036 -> -1.3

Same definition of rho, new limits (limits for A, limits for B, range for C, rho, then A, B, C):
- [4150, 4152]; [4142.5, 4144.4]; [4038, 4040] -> 1.15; 16.1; 14.6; 15.6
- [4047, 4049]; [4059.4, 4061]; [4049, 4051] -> 1.11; 16.3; 12.9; 16.2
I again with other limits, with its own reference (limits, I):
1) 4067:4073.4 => 4071.07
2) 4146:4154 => 4146.76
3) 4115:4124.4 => 4122.01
